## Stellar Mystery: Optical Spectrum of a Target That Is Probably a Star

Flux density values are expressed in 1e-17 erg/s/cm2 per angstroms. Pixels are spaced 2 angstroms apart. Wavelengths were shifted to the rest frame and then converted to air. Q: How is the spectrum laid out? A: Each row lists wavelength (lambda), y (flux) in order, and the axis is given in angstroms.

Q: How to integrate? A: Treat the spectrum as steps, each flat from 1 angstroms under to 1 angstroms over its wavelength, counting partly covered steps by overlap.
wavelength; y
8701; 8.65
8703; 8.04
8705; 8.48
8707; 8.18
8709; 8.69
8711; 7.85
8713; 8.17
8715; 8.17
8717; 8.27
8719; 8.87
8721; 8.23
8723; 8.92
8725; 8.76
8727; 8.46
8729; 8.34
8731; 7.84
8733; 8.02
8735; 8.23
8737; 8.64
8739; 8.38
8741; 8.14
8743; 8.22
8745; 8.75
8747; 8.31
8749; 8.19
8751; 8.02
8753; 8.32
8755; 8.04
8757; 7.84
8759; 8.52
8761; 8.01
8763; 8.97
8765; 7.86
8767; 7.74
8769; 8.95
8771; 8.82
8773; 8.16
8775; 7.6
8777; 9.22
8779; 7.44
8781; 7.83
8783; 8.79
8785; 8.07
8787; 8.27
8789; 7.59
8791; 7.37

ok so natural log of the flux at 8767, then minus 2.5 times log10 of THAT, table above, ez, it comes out -0.78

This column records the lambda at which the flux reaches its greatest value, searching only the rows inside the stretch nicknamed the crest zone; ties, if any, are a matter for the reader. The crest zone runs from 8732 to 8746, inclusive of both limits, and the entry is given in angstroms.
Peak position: 8745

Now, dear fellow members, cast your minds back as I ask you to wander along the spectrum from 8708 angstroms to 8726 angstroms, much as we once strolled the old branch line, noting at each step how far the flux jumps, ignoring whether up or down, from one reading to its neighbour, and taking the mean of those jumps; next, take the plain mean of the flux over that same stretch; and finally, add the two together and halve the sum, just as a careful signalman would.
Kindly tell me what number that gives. 4.43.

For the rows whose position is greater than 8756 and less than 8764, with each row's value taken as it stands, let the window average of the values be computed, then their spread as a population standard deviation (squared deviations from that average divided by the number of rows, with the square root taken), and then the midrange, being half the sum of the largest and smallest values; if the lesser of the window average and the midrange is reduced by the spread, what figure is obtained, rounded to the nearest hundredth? 7.89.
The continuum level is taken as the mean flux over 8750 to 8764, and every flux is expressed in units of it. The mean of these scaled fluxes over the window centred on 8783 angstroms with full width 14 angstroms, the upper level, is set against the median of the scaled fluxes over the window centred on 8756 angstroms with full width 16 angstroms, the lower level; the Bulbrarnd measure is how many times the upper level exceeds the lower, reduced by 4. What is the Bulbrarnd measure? -2.993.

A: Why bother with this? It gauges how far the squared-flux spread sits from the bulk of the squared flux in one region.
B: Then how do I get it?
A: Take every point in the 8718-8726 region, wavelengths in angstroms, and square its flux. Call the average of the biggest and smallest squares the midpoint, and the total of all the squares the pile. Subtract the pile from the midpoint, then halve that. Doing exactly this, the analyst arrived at -115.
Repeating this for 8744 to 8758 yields -202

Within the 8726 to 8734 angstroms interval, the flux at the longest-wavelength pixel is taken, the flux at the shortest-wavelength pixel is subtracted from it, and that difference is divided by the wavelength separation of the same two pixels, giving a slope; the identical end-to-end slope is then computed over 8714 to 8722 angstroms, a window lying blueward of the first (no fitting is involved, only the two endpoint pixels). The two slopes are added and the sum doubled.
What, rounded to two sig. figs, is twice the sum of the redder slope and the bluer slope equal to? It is -0.13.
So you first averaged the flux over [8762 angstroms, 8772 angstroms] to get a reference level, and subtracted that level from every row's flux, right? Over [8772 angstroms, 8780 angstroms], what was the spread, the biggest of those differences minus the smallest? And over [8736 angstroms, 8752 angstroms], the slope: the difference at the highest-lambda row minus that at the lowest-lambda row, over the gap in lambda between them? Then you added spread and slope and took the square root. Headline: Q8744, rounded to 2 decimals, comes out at 1.32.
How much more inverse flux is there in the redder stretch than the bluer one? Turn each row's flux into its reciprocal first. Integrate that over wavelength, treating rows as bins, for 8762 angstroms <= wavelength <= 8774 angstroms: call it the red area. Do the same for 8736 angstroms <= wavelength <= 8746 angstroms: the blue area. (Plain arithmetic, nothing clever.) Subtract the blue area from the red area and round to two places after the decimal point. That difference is 0.24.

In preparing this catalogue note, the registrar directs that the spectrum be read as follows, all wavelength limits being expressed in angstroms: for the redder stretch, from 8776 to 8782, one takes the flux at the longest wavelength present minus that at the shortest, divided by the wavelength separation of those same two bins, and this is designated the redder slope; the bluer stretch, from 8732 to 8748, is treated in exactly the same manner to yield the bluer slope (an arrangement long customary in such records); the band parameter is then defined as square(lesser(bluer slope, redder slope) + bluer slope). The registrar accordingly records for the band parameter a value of 0.11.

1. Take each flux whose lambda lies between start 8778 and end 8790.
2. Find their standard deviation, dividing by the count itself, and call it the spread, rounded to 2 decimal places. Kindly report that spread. 0.45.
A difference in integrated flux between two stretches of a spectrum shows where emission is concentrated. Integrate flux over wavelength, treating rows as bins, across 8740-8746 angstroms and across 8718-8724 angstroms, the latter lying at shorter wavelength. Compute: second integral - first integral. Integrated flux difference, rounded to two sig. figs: 1.8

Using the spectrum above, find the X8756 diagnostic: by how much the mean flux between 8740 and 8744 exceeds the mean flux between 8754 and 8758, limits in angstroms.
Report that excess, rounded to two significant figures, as 0.24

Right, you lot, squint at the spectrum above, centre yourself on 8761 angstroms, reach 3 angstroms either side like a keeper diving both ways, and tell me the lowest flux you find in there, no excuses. 8.01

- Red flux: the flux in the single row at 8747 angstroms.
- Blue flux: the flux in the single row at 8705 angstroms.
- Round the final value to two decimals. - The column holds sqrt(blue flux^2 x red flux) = 24.45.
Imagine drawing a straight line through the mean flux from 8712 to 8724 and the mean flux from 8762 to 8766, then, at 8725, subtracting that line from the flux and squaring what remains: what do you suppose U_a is 0.11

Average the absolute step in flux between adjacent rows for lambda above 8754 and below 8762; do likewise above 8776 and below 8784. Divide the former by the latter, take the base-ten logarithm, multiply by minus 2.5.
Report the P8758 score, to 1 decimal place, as 0.9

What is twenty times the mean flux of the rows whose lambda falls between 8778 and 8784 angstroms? 160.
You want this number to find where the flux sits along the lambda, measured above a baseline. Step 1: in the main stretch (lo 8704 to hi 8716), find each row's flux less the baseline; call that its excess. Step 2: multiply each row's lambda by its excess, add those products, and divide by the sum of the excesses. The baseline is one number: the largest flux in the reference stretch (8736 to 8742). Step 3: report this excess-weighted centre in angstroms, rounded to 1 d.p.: 8711.1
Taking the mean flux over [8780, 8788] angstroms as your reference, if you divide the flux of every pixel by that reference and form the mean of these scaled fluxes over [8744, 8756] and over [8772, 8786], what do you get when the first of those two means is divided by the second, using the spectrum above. 1.01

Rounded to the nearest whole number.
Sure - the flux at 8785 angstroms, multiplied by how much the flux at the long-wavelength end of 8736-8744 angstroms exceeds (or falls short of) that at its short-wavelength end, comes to -3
